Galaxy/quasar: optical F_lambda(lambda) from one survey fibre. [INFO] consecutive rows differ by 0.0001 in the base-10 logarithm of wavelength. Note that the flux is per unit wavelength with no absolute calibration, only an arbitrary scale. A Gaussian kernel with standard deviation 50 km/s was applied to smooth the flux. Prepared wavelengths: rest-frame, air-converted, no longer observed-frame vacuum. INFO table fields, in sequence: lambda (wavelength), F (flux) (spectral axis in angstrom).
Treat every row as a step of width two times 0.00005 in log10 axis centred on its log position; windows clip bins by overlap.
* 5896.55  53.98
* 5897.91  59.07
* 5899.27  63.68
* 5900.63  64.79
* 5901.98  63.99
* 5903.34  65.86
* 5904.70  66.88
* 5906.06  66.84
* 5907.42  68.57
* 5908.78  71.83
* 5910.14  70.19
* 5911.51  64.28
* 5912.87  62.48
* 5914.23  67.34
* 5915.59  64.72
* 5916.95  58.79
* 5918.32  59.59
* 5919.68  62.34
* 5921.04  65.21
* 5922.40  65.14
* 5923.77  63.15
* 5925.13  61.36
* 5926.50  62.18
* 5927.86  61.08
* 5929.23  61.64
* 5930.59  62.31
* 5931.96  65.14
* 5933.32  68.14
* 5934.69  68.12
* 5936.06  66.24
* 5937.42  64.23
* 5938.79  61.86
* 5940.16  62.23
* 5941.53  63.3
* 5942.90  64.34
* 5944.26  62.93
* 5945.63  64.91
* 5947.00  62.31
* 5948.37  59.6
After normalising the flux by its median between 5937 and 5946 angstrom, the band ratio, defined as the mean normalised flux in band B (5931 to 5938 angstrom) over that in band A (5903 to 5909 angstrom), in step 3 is 0.98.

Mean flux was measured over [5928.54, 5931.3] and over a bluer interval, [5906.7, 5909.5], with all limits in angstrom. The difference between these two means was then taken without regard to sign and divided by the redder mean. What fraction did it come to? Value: 0.133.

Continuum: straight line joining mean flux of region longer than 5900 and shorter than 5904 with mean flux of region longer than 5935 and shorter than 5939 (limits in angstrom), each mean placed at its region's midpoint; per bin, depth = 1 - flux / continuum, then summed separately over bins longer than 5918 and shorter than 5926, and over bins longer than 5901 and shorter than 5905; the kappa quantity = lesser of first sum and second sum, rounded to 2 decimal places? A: -0.03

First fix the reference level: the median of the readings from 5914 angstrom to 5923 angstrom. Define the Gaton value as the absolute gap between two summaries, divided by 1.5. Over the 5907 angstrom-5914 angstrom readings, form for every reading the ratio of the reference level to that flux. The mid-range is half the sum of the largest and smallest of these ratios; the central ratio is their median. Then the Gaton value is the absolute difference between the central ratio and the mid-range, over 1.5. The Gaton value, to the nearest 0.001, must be 0.016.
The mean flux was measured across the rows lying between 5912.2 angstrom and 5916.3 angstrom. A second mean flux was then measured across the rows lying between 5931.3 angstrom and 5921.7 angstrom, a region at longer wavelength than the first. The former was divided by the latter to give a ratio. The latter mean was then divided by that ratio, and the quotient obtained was 60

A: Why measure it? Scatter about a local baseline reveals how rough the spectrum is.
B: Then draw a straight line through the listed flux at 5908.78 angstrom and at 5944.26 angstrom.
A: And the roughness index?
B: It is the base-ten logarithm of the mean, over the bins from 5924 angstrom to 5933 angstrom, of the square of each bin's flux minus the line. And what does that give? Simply 1.4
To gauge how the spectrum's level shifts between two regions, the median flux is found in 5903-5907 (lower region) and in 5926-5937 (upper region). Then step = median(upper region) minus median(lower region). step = -3.1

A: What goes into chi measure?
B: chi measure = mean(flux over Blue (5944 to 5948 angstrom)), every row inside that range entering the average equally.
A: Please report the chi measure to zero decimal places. 63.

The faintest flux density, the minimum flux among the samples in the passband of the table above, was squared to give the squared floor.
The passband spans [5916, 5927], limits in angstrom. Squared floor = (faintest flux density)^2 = 3456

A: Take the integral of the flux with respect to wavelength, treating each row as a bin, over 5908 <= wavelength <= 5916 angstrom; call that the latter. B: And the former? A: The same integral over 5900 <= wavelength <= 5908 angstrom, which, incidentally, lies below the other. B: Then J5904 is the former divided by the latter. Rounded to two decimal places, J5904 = 0.99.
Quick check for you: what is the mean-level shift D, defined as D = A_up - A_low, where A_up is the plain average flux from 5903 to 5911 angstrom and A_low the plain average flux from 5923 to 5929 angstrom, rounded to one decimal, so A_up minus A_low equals 6.4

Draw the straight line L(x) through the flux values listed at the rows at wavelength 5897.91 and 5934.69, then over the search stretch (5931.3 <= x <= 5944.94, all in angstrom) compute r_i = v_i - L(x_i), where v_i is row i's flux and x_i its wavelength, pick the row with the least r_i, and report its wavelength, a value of 5944.26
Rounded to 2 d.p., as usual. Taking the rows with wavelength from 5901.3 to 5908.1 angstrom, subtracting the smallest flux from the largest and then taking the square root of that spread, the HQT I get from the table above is 2.14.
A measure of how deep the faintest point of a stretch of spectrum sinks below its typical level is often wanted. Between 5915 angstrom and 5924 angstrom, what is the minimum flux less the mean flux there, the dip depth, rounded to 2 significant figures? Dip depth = -3.9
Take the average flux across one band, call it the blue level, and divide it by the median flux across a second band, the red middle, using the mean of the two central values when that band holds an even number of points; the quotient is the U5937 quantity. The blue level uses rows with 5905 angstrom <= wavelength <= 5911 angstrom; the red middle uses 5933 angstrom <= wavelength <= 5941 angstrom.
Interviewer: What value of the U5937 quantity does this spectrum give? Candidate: 1.06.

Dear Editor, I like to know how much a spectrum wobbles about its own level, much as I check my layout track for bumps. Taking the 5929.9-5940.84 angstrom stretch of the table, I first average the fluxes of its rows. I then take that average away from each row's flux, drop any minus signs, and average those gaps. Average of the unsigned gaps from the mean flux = 2.13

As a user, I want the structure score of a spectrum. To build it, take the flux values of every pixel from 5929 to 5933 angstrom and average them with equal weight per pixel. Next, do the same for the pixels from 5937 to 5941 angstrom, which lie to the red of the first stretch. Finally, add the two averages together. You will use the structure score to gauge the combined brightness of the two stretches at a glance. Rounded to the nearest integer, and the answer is 126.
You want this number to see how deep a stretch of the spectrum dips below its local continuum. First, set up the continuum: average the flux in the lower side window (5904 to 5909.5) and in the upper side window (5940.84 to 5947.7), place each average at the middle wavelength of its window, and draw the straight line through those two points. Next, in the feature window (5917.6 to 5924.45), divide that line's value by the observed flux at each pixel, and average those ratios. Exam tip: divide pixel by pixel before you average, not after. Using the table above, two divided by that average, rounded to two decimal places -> 1.89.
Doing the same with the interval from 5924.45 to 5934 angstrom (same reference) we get 1.92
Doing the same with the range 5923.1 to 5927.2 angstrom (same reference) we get 1.88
